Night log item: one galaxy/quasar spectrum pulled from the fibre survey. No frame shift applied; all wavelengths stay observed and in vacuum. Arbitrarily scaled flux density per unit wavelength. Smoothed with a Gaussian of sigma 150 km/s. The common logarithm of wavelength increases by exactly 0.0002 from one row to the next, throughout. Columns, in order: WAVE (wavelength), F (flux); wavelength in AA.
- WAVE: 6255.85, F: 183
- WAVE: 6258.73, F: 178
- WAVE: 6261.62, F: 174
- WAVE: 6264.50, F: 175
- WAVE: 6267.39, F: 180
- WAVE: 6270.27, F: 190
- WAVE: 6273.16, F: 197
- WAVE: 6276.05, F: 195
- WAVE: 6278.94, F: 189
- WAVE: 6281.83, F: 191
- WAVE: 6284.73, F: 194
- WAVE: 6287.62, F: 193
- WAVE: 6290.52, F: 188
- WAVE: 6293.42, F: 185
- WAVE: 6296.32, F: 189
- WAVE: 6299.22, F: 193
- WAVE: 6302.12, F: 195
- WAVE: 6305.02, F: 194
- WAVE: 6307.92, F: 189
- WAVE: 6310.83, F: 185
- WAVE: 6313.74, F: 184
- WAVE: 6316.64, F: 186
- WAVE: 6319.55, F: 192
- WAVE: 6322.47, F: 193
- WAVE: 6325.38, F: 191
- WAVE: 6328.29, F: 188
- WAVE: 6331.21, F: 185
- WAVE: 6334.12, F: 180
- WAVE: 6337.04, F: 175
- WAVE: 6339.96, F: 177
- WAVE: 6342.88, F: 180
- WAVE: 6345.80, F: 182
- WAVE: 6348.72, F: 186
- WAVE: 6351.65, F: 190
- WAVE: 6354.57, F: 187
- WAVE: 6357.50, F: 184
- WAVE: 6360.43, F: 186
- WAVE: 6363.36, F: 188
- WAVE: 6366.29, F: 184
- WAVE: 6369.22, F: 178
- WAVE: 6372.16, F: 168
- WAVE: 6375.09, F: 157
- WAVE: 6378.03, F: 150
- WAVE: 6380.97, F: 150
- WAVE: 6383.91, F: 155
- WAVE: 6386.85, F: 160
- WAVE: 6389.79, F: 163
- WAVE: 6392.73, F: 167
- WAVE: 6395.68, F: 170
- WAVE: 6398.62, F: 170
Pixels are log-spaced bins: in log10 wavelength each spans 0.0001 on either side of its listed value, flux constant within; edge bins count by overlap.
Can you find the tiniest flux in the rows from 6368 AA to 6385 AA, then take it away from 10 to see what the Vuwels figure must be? -140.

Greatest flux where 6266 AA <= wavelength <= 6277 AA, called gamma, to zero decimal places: 197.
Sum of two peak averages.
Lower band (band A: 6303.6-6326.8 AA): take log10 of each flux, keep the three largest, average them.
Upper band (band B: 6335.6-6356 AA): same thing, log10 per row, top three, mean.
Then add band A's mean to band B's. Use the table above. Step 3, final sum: 4.56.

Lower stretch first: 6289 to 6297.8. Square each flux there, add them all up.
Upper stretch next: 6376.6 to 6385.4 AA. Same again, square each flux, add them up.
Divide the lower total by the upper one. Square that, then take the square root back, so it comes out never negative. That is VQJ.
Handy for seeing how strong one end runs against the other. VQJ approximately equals 1.5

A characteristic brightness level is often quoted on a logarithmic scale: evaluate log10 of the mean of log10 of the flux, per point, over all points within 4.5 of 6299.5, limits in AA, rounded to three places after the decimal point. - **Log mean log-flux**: 0.359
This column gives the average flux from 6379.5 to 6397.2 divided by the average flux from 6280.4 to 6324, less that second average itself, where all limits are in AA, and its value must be -189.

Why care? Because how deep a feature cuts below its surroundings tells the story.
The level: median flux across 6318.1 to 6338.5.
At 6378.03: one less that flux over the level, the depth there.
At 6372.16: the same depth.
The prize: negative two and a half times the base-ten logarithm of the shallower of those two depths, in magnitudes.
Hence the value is 2.4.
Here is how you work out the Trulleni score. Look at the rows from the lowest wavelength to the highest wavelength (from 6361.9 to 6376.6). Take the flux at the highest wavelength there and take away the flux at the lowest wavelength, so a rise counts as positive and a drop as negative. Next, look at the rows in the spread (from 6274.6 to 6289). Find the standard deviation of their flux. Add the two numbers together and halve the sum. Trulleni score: -14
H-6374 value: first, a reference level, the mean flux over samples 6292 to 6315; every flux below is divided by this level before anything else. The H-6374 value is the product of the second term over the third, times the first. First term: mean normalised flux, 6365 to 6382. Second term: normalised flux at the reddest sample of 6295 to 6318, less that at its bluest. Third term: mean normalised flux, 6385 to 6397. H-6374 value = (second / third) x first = -0.016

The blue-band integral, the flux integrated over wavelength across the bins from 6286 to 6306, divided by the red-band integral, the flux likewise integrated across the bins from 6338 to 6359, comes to 1.0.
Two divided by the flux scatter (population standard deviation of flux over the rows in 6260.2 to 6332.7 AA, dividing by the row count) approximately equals 0.35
